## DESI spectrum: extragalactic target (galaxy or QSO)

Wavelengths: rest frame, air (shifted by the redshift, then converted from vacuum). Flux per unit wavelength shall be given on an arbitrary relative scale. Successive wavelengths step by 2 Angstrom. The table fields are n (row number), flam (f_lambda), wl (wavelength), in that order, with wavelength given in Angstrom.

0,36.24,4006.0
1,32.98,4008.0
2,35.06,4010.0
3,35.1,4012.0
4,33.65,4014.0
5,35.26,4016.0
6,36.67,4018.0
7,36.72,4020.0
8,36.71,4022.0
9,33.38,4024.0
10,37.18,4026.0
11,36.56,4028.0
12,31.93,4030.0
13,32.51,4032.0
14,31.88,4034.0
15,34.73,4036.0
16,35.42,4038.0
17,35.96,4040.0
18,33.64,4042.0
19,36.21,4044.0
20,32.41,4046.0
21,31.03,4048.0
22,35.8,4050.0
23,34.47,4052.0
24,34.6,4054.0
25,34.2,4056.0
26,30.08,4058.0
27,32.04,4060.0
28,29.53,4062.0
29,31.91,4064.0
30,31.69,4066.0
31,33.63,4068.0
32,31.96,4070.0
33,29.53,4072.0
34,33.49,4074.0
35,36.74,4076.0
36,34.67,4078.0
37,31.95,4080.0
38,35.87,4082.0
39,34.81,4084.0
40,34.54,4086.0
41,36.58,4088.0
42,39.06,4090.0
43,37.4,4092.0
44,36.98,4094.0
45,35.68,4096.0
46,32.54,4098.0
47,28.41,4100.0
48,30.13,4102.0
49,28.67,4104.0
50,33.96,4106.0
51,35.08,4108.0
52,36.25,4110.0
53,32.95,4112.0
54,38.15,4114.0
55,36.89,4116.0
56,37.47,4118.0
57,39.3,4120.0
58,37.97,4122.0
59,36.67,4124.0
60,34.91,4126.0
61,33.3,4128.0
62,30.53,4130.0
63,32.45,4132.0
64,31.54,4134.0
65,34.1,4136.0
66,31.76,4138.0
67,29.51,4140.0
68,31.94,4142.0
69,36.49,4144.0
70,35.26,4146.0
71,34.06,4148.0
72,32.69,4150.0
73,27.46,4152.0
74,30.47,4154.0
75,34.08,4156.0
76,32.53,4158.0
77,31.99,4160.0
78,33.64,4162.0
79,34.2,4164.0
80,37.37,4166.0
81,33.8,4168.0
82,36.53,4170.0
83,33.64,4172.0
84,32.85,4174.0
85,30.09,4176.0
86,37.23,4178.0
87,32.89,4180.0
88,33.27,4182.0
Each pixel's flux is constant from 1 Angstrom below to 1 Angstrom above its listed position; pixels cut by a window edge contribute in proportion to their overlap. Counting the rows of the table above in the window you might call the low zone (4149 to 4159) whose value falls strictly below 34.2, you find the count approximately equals 5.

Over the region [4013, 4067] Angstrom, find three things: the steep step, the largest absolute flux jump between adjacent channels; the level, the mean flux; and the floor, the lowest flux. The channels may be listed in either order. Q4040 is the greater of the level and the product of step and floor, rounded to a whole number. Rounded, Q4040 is 141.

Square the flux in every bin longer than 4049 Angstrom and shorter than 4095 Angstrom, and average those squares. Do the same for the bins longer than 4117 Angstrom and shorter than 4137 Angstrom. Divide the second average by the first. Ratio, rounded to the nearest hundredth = 1.05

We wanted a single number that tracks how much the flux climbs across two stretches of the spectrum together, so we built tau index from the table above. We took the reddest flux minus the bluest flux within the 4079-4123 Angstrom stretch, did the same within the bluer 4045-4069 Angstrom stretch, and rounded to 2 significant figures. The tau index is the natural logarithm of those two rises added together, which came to 2.0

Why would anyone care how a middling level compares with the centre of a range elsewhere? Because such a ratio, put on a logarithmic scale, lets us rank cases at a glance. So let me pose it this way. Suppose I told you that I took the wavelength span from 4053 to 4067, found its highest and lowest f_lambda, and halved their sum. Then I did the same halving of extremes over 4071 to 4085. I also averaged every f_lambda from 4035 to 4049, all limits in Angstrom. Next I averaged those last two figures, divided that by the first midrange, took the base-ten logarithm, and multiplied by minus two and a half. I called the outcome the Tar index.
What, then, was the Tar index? -0.053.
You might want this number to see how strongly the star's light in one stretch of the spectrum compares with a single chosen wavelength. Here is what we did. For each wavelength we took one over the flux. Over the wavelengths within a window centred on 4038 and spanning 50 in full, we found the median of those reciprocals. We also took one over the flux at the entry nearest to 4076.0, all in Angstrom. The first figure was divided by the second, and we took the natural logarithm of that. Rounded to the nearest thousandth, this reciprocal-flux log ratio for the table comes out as 0.064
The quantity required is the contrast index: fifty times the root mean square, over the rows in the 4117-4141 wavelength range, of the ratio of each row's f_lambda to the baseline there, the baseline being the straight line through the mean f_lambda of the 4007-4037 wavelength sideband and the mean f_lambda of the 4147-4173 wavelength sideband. 51.0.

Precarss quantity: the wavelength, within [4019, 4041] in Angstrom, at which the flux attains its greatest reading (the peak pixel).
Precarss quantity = 4026.0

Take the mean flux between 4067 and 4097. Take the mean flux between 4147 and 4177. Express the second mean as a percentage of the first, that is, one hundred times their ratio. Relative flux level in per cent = 95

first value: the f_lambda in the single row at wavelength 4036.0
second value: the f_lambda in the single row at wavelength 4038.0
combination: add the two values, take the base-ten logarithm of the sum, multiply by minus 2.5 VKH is -4.62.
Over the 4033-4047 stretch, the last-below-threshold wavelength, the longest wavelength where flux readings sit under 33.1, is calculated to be 4046.0 Angstrom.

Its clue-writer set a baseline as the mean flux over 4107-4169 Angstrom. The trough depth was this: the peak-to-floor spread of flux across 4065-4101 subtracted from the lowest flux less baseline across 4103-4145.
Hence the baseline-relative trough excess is -16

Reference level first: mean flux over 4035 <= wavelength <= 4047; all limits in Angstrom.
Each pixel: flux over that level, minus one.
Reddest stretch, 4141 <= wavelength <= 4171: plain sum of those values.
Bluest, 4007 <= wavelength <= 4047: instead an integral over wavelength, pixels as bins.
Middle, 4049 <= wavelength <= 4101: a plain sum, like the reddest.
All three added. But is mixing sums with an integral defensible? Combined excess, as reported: -1.28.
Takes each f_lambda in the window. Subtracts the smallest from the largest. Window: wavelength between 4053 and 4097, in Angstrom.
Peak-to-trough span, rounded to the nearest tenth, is 9.5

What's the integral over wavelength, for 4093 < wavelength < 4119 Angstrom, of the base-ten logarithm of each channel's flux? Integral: 40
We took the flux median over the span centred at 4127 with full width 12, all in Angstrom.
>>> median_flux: 34.1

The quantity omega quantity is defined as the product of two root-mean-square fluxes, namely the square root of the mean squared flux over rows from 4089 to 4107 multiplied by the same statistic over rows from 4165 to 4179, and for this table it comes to 1171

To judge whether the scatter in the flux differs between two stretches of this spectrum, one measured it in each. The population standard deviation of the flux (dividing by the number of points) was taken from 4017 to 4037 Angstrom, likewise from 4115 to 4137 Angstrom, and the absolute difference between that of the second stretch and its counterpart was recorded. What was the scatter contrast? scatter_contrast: 0.64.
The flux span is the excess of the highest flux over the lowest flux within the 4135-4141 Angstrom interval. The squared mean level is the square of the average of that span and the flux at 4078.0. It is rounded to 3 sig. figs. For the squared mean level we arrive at 385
